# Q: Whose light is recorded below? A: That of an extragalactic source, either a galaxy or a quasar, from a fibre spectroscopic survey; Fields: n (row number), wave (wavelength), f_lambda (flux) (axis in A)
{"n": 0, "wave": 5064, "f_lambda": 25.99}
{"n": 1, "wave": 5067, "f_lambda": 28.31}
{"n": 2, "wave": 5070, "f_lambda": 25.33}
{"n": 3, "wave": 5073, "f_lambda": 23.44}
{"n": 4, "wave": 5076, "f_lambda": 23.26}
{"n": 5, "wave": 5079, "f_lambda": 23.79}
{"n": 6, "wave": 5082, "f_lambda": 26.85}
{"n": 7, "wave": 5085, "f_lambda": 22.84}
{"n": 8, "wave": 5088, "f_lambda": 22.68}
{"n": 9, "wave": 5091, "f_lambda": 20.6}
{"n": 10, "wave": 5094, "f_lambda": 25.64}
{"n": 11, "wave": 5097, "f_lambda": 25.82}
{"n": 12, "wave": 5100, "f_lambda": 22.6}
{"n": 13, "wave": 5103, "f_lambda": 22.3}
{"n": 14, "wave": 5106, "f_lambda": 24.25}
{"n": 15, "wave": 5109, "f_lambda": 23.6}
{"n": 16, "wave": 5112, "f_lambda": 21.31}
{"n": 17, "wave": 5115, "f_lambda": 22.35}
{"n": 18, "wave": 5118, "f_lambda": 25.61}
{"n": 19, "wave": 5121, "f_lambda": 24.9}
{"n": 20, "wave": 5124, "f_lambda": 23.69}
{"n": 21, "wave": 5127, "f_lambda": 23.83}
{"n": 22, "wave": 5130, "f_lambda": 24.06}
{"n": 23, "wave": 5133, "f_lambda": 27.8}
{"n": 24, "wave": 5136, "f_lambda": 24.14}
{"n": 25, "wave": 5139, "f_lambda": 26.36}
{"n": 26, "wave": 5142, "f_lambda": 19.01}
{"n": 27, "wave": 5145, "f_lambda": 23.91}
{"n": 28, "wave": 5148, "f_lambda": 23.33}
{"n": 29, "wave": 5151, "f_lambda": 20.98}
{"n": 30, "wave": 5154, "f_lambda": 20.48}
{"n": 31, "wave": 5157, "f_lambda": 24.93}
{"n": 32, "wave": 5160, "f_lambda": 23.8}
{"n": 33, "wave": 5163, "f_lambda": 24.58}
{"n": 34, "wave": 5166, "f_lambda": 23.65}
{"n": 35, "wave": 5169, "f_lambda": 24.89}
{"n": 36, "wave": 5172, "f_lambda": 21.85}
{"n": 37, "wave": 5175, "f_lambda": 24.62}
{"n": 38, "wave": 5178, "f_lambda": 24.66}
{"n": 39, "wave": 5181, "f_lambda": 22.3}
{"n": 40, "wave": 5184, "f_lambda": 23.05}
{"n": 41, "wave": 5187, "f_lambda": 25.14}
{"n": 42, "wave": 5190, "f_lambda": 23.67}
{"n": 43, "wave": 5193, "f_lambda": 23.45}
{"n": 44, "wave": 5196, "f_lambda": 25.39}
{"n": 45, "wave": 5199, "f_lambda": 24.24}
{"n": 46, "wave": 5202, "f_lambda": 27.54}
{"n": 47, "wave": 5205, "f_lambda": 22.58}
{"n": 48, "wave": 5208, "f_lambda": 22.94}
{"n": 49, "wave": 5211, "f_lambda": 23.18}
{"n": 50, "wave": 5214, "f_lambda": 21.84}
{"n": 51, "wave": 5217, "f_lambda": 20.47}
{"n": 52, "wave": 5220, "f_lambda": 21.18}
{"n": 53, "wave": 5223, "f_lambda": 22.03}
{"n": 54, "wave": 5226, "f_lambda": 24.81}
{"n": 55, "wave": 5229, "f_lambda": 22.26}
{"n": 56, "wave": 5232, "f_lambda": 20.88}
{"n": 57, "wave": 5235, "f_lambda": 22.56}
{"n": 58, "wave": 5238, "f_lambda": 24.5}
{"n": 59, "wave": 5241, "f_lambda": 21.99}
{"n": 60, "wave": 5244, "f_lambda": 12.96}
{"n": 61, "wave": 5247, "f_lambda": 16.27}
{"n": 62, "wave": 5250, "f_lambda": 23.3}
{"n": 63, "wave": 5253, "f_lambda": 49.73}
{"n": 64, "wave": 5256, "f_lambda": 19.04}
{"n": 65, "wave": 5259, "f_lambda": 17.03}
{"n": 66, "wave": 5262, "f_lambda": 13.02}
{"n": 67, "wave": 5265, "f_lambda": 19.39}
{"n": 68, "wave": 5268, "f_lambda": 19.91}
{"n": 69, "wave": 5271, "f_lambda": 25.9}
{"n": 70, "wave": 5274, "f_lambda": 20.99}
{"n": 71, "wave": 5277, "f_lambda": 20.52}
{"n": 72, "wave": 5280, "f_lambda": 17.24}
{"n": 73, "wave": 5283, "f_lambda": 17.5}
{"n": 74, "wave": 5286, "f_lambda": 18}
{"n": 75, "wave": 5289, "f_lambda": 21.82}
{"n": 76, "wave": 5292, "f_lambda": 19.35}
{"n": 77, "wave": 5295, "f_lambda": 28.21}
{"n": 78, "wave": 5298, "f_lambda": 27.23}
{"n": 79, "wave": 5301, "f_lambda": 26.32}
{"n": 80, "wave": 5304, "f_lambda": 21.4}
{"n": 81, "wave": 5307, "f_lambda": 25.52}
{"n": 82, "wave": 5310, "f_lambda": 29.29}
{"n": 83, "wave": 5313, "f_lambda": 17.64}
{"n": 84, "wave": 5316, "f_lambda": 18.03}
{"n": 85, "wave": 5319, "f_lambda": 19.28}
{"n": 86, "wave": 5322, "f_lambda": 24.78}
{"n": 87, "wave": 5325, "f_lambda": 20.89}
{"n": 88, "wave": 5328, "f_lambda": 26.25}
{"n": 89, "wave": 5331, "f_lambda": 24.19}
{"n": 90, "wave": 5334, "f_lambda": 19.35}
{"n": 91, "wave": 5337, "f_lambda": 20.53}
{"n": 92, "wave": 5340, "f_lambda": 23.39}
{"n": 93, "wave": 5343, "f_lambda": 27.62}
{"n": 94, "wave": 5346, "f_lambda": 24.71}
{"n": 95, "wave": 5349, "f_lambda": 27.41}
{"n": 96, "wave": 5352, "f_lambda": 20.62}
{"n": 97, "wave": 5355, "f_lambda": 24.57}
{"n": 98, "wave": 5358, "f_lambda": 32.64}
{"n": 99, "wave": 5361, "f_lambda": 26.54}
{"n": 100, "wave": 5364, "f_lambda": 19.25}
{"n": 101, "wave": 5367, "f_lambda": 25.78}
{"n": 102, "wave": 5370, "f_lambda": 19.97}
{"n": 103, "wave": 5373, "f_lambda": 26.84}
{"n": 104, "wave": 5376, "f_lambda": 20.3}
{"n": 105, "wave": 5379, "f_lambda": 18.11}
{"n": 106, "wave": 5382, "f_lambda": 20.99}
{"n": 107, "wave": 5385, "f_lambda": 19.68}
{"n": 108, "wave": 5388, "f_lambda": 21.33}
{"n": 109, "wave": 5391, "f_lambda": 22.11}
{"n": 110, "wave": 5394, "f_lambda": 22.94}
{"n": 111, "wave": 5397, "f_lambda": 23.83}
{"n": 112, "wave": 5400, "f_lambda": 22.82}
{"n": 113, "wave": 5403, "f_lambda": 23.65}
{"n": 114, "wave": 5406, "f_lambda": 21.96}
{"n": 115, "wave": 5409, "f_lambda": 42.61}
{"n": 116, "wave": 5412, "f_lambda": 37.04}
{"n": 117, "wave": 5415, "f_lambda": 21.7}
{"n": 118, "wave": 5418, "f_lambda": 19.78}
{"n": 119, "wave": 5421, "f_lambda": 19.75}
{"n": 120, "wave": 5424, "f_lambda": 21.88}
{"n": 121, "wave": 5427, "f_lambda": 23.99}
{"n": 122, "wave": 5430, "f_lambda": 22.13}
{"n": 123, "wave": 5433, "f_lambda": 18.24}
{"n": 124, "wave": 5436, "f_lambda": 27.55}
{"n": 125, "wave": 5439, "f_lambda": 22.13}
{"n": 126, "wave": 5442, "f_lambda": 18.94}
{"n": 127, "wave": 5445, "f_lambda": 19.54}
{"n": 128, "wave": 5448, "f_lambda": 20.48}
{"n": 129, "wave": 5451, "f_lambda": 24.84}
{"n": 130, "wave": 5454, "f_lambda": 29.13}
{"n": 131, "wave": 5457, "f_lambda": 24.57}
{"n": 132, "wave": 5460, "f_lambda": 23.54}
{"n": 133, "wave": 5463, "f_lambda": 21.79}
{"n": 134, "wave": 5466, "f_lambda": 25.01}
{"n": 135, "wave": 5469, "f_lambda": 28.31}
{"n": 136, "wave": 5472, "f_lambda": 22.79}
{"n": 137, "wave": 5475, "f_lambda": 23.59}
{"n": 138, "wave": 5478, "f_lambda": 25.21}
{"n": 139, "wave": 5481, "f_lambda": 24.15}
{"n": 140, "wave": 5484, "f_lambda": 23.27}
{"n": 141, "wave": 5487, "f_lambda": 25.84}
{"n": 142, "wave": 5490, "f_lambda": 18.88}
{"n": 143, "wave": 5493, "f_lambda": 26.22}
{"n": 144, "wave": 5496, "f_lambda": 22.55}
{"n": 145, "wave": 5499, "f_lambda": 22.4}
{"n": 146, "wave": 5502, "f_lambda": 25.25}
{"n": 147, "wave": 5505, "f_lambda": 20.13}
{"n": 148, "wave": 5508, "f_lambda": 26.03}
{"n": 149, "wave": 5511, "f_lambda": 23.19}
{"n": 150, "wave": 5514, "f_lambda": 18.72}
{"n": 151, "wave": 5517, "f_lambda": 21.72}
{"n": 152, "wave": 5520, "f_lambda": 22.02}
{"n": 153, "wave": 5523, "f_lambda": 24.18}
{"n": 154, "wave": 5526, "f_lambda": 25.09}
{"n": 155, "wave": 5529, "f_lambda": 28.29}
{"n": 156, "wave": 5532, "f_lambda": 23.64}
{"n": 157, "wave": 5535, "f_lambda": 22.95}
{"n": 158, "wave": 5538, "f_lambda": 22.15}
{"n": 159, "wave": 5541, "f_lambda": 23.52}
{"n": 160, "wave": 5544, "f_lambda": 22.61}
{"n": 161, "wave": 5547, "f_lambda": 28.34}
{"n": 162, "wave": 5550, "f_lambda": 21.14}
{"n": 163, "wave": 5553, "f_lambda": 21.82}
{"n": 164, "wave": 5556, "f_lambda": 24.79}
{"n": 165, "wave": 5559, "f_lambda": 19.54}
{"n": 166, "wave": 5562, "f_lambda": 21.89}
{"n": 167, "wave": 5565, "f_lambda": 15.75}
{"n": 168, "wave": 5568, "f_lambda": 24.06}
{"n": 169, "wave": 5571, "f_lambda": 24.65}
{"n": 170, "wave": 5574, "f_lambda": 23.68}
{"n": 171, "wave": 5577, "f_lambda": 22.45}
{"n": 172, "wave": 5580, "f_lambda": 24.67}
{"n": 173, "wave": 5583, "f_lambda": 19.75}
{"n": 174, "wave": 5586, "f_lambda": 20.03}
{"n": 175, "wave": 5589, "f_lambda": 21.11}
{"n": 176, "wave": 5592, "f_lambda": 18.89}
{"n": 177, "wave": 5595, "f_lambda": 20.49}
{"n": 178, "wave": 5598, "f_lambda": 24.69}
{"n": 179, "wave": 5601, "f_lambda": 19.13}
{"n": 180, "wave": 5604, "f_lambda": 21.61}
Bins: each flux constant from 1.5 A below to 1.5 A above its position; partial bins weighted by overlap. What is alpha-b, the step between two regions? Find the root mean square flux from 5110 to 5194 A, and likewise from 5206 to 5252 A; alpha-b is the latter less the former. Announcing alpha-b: -2.1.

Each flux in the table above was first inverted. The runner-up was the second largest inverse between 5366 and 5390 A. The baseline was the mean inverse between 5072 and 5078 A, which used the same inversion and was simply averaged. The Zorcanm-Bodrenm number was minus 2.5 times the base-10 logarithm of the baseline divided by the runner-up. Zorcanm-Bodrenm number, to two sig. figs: 0.19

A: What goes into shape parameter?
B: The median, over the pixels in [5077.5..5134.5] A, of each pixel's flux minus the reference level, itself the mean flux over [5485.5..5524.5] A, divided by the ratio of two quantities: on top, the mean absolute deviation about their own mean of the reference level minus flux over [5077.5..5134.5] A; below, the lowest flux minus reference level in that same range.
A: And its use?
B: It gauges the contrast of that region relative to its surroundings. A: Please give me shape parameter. -1.5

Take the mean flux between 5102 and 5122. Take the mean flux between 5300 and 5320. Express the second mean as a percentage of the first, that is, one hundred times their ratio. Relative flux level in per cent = 96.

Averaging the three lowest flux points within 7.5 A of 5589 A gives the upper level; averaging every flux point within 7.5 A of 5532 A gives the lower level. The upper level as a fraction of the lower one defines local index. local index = 0.80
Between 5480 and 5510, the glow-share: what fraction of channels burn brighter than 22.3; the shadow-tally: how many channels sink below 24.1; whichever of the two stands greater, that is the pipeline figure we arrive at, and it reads 5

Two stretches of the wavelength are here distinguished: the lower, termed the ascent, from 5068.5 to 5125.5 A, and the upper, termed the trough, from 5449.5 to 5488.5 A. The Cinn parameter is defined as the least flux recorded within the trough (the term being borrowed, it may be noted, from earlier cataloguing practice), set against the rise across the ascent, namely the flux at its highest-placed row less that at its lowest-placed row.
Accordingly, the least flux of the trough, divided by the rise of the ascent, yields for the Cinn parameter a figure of -13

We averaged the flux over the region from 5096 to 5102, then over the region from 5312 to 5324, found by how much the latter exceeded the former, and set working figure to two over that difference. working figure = -0.5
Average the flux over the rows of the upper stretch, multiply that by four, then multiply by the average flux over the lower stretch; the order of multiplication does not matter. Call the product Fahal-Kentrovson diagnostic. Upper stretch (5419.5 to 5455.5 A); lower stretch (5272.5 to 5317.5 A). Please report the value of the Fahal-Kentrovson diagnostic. 1964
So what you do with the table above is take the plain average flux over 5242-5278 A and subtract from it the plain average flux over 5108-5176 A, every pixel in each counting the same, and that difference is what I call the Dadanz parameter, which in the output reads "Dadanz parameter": -2.1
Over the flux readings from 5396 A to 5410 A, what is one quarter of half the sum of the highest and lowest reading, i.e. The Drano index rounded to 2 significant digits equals 8.1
